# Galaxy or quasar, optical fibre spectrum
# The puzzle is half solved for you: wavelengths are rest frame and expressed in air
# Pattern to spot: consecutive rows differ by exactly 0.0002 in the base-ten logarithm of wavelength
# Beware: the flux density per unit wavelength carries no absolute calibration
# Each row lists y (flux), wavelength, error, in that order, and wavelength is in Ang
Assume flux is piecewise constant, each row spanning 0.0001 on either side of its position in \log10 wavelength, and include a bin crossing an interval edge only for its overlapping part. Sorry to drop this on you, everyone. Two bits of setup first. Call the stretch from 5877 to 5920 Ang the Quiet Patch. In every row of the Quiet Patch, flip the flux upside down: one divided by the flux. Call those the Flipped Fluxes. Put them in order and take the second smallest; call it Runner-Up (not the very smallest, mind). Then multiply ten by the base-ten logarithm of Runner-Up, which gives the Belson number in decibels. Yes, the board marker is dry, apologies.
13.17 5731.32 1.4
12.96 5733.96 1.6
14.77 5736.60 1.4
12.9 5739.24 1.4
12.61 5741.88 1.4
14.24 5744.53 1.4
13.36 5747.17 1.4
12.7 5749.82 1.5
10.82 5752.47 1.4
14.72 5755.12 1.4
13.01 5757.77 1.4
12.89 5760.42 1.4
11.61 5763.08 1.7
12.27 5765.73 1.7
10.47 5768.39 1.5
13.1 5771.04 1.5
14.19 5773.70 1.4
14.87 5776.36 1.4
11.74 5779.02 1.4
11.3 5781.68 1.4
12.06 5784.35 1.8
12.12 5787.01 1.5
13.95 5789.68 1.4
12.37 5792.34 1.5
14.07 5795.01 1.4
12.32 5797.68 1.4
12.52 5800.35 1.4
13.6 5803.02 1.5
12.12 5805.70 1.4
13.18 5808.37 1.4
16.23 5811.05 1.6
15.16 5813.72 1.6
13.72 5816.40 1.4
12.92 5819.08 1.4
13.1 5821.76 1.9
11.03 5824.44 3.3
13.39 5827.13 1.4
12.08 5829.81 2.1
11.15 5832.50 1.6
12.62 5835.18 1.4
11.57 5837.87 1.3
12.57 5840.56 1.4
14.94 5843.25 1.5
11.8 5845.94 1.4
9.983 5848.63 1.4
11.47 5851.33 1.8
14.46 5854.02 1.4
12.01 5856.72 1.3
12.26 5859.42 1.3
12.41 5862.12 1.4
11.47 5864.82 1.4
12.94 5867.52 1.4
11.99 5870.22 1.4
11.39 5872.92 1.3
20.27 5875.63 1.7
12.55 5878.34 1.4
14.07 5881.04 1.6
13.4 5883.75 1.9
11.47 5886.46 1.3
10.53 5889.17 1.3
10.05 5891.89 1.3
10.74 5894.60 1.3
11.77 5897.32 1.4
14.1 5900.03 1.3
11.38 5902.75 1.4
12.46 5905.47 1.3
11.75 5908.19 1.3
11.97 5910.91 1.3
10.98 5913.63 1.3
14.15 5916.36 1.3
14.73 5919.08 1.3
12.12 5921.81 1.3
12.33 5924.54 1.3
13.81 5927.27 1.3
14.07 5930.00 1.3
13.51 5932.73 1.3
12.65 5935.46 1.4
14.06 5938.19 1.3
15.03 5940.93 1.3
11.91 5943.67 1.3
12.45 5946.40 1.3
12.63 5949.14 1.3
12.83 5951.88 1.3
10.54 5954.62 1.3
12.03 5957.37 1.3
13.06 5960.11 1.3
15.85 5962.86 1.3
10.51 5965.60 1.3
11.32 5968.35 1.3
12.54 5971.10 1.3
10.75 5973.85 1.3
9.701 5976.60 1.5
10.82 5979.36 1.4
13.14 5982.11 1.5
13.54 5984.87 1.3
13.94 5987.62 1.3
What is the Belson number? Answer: -11.5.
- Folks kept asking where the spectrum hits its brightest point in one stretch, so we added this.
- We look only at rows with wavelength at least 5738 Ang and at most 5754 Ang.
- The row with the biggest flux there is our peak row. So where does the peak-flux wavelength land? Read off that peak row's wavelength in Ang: 5744.53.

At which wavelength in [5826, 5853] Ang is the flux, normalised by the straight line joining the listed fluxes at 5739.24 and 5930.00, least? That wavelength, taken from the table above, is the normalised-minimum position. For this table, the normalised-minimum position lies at 5848.63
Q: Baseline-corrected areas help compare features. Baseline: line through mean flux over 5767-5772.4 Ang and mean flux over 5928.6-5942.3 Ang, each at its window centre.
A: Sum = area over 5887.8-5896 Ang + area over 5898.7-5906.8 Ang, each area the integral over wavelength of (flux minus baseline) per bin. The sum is -30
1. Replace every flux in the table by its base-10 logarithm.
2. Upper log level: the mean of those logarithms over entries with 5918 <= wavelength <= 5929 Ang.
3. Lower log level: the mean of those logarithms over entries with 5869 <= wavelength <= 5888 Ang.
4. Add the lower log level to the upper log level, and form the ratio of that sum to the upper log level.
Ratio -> 2.00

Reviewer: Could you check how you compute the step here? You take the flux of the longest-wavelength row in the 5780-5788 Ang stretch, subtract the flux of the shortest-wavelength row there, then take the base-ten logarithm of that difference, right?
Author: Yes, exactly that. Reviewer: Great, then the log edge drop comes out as -0.1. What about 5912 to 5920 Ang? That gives 0.6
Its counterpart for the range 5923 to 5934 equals 0.1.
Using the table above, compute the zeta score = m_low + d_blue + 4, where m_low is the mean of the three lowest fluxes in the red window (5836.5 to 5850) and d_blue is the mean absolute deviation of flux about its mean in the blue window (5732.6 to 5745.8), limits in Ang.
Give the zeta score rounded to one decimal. 15.9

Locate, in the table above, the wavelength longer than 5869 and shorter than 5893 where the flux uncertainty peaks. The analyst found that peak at 5883.75 Ang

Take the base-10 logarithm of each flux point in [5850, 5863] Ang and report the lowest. 1.06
